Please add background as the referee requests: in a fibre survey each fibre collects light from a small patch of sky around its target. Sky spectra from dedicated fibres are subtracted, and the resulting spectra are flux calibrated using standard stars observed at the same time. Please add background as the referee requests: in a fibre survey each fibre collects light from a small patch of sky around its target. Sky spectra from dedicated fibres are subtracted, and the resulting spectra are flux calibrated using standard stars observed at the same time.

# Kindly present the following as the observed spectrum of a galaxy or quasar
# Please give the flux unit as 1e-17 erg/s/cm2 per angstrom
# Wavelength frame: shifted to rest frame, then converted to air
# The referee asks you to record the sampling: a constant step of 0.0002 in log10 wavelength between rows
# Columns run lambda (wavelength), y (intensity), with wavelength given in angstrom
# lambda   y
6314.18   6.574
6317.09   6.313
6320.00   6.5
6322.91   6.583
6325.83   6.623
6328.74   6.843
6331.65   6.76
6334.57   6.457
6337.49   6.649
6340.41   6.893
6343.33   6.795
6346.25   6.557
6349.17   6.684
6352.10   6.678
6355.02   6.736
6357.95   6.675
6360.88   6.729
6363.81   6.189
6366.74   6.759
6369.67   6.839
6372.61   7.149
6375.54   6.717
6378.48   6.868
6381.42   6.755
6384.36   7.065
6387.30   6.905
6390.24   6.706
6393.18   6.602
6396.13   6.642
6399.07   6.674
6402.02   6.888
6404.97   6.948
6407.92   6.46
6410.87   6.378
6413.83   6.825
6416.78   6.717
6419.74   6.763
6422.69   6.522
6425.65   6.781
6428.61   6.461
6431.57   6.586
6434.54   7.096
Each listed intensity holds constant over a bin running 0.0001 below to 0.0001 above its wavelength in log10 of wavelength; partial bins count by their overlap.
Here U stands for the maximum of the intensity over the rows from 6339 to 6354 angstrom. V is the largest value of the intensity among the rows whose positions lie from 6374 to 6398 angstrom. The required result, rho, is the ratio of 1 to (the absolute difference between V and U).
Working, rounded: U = 6.893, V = 7.065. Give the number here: 6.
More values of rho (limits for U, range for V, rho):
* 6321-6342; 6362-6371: 19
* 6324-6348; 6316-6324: 3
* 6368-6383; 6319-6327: 2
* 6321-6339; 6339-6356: 20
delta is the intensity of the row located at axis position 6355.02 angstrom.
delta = 6.736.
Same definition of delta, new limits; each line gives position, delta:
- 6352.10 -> 6.678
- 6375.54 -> 6.717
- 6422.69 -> 6.522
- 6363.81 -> 6.189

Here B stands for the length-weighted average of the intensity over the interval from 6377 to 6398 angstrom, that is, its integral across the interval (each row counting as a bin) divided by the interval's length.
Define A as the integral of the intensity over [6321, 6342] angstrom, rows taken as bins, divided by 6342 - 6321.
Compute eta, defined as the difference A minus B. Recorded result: -0.11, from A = 6.68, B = 6.79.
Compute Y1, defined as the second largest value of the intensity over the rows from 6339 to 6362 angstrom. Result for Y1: 6.795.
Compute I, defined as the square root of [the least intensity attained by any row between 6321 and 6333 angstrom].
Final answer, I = 2.566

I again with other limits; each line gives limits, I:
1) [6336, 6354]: 2.561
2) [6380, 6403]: 2.569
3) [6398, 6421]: 2.525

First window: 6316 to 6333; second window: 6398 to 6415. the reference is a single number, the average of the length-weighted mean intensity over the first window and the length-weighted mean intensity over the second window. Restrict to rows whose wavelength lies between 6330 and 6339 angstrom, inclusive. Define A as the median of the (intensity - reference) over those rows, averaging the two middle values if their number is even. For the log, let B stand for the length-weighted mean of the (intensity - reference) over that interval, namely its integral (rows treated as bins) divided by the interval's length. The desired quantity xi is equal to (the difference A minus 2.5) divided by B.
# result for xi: 115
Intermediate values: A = -0.001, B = -0.02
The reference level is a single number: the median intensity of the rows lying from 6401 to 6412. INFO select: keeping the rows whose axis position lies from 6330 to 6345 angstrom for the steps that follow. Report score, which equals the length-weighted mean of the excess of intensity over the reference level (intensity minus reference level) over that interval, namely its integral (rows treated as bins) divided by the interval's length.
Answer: 0.04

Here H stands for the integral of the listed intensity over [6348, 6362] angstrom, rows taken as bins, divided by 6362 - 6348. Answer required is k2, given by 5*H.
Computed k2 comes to 33.5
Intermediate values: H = 6.70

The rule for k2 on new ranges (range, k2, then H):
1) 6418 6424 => 33.3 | 6.65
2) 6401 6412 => 33.3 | 6.67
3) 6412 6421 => 33.7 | 6.75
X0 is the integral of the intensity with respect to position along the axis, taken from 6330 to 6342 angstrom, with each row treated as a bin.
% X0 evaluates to 80.3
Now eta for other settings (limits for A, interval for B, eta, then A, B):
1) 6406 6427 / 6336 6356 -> -0.07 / 6.64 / 6.71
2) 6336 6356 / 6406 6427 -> 0.07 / 6.71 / 6.64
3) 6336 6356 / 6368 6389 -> -0.18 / 6.71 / 6.90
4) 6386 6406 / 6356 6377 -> 0.04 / 6.76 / 6.72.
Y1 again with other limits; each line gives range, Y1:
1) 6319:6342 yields 6.843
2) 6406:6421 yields 6.763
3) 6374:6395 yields 6.905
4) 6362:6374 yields 6.839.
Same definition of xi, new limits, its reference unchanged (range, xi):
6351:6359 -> -51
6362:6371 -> 45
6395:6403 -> -31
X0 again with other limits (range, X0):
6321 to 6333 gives 80.3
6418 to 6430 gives 79.6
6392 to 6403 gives 73.6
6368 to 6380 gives 82.7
